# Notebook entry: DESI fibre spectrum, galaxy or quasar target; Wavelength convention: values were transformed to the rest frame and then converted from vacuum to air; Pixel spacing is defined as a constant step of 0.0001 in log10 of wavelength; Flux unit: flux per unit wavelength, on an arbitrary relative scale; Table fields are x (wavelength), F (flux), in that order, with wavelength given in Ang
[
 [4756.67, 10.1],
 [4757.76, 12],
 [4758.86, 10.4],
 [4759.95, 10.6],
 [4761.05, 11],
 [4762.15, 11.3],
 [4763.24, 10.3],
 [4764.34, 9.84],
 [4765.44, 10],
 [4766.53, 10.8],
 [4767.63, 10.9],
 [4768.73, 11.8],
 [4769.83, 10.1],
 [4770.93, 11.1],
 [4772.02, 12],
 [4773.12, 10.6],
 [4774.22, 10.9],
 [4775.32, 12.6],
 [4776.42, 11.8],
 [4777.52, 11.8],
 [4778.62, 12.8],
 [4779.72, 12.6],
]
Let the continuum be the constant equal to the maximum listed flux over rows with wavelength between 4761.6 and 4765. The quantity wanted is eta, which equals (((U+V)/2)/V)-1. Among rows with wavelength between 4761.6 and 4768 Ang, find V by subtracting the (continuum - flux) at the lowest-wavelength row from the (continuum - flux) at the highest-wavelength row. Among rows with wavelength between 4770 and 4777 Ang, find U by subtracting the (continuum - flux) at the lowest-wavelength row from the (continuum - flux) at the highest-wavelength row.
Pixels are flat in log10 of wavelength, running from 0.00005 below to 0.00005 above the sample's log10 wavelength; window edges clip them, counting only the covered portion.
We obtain -1.4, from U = -0.7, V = 0.4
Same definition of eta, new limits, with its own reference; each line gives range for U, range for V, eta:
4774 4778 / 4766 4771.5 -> 1.0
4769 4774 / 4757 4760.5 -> -0.7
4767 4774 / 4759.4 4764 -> 0.0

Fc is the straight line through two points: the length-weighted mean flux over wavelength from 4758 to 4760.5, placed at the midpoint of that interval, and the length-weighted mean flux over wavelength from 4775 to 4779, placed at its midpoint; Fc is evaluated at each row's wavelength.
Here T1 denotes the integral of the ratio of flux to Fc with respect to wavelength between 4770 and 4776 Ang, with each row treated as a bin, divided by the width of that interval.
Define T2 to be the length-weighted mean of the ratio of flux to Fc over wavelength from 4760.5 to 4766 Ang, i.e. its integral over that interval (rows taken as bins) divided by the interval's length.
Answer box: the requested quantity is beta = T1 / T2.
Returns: 1.01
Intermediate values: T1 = 0.958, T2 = 0.952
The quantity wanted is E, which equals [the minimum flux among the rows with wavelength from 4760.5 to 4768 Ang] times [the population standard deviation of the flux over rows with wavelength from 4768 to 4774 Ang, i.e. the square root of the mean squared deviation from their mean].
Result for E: 7.0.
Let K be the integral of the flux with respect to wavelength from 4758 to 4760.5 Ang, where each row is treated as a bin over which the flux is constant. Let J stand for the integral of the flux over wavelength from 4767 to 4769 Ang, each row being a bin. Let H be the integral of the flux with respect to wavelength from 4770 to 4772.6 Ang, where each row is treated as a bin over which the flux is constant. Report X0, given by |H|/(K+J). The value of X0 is 0.60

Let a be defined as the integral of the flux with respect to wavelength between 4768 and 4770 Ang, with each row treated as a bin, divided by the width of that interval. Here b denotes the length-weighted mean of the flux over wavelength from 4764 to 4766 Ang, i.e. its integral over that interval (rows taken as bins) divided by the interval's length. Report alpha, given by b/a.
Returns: 0.90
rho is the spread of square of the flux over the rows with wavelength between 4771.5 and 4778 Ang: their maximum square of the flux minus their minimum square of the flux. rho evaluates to 46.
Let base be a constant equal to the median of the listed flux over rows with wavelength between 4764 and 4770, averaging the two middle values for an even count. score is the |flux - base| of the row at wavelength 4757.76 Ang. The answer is 1.55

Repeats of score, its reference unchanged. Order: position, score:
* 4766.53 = 0.35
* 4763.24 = 0.15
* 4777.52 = 1.35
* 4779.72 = 2.15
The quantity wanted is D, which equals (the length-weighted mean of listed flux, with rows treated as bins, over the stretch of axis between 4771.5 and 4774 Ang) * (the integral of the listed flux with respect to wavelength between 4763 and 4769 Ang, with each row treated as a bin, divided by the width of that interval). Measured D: 118.6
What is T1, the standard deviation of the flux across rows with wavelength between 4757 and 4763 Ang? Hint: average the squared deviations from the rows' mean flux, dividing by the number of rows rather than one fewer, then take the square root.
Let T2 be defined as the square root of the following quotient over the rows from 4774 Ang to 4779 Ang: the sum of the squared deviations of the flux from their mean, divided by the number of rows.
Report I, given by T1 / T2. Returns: 0.83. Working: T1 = 0.56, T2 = 0.68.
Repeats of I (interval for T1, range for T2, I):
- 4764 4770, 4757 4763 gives 1.20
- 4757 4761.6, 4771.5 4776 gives 0.76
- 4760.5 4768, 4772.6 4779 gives 0.63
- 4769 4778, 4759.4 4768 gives 1.63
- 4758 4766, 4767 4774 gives 0.74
